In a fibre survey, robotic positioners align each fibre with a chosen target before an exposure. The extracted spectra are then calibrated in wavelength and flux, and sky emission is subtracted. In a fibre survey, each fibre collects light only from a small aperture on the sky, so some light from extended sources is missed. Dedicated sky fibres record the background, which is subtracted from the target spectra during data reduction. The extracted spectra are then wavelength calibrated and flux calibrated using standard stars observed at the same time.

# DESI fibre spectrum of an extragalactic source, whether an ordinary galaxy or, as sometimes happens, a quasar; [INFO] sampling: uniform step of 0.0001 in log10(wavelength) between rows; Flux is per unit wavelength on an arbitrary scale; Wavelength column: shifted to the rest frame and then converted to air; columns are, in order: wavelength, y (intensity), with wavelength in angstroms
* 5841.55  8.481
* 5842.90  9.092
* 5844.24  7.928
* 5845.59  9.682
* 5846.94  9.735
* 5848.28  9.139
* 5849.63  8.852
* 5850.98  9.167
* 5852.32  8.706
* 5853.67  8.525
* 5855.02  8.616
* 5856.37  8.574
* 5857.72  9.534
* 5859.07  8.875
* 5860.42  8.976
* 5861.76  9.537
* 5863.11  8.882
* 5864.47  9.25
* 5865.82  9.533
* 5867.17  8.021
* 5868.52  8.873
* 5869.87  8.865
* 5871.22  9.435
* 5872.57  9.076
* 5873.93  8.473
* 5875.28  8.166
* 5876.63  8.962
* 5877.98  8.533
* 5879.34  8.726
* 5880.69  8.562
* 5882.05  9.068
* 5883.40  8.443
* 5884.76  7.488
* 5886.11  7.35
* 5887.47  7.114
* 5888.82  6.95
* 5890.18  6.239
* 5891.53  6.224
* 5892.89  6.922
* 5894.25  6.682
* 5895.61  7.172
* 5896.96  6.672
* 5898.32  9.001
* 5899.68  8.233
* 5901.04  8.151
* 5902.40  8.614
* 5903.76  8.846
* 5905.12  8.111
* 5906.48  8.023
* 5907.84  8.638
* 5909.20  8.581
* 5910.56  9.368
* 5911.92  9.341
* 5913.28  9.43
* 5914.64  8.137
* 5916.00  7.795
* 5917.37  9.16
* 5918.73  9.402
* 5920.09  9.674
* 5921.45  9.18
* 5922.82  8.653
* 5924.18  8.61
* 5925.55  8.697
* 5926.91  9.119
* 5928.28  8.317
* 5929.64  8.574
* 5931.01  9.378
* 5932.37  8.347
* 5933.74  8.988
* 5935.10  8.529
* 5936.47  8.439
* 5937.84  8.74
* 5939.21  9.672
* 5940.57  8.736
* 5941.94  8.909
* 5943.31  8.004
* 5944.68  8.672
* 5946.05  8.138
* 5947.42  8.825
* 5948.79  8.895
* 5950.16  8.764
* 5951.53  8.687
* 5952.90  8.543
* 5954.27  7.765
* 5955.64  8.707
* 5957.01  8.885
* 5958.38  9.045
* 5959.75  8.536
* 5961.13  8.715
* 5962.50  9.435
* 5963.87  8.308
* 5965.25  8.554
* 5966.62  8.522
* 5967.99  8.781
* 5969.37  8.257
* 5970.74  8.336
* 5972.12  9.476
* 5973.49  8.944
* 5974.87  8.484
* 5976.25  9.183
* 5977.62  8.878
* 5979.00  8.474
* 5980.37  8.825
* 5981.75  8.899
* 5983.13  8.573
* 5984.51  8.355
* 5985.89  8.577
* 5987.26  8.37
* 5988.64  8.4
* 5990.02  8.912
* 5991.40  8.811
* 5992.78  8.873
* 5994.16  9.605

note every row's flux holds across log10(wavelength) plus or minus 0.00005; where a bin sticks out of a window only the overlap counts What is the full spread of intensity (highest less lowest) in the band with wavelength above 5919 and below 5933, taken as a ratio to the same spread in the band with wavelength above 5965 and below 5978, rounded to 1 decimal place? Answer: 1.1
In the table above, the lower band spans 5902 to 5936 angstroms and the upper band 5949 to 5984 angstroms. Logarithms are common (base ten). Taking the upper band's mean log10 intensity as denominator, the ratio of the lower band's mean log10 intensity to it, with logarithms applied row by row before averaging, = 1.00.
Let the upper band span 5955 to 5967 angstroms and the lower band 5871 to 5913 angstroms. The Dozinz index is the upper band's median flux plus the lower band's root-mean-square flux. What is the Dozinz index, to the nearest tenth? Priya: 16.9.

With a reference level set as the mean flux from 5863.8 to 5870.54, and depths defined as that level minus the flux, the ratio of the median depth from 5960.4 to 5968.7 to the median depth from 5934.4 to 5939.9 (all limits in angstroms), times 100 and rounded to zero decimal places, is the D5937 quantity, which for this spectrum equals 100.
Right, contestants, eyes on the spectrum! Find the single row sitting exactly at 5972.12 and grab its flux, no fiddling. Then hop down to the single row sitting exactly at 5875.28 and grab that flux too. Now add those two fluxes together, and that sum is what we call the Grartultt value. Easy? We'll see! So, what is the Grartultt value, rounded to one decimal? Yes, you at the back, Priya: 17.6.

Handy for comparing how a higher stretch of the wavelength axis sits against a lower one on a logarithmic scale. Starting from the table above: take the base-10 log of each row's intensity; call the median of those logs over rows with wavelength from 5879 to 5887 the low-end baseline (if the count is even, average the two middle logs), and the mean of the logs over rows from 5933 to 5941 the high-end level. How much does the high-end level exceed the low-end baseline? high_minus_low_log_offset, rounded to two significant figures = 0.017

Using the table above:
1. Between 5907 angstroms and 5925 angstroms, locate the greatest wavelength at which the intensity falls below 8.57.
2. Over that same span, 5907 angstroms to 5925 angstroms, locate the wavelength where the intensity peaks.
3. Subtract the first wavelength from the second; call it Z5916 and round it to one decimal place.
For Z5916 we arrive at 4.1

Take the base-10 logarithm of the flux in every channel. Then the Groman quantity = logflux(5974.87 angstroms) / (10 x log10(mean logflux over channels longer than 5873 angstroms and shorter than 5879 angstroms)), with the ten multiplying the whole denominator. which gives -3.0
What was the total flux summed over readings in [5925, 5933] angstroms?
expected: 52.4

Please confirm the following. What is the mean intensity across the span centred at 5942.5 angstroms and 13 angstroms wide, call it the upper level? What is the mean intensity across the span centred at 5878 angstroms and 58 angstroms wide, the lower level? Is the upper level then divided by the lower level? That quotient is 1.045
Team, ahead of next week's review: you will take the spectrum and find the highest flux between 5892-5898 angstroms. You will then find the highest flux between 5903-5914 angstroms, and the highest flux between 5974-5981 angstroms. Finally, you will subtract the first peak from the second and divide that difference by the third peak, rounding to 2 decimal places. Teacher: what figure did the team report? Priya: 0.25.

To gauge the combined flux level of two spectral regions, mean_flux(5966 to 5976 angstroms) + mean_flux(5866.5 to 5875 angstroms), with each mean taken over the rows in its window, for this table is 17.5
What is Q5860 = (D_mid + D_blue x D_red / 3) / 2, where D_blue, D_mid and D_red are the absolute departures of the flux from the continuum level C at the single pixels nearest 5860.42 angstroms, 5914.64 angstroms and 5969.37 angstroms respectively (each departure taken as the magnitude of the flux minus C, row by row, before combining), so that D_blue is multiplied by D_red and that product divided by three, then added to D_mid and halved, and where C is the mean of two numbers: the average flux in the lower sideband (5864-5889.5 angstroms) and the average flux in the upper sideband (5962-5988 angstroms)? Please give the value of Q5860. 0.24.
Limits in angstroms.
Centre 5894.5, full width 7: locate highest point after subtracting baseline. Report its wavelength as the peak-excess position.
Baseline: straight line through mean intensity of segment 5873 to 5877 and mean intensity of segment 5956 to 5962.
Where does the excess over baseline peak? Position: 5895.61 angstroms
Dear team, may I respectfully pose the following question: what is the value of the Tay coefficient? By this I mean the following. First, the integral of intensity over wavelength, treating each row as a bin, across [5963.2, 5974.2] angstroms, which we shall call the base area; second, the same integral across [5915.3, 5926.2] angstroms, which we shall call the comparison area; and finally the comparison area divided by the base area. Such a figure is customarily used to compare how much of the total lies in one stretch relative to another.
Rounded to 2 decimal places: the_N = 1.02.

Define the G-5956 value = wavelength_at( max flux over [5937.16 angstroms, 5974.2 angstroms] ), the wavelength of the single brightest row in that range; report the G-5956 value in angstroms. 5939.21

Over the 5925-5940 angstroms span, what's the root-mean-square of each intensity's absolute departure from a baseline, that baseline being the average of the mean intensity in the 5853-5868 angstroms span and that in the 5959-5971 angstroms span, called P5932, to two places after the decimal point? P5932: 0.42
